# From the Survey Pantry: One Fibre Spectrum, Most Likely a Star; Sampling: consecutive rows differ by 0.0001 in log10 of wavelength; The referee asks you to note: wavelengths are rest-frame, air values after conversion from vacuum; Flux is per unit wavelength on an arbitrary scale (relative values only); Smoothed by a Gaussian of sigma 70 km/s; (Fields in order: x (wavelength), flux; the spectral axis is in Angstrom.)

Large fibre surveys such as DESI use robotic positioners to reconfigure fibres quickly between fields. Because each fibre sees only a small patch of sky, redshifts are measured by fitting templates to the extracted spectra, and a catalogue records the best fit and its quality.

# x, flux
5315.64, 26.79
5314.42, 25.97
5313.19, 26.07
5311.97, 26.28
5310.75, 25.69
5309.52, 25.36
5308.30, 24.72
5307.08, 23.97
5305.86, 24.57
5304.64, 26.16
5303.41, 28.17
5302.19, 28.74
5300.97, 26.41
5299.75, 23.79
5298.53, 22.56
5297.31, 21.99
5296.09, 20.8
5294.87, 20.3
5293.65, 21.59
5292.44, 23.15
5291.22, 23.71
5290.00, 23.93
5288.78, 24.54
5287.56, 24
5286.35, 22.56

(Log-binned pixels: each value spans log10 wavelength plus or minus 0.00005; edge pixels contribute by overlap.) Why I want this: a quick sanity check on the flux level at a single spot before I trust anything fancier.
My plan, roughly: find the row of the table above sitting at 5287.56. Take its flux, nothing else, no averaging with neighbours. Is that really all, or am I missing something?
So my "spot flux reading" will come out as 24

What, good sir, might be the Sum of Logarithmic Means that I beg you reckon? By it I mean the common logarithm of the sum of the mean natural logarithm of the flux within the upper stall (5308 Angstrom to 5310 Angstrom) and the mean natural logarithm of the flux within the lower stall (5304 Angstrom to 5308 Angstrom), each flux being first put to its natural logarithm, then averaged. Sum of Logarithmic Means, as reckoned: 0.809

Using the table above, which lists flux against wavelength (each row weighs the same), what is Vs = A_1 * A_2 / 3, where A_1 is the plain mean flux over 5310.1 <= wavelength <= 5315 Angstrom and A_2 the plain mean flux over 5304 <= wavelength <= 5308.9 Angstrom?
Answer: 215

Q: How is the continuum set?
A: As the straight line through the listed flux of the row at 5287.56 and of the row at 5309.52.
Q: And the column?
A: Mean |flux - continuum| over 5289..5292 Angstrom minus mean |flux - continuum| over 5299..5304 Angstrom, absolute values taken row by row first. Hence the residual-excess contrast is -2.0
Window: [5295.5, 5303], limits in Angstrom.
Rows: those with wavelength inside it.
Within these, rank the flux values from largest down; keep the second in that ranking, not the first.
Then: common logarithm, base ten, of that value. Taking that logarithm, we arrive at 1.42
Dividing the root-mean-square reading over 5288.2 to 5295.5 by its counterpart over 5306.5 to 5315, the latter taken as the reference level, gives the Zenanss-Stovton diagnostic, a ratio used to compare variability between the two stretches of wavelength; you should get 0.90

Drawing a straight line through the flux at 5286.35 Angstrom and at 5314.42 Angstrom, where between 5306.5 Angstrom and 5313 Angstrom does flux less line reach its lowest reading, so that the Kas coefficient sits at 5307.08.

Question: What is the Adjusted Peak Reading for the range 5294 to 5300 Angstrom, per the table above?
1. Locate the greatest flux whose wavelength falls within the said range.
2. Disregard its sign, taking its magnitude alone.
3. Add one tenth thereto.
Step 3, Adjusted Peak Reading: 23.9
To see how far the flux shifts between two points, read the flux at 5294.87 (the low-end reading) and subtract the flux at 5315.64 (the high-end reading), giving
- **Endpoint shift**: -6.5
